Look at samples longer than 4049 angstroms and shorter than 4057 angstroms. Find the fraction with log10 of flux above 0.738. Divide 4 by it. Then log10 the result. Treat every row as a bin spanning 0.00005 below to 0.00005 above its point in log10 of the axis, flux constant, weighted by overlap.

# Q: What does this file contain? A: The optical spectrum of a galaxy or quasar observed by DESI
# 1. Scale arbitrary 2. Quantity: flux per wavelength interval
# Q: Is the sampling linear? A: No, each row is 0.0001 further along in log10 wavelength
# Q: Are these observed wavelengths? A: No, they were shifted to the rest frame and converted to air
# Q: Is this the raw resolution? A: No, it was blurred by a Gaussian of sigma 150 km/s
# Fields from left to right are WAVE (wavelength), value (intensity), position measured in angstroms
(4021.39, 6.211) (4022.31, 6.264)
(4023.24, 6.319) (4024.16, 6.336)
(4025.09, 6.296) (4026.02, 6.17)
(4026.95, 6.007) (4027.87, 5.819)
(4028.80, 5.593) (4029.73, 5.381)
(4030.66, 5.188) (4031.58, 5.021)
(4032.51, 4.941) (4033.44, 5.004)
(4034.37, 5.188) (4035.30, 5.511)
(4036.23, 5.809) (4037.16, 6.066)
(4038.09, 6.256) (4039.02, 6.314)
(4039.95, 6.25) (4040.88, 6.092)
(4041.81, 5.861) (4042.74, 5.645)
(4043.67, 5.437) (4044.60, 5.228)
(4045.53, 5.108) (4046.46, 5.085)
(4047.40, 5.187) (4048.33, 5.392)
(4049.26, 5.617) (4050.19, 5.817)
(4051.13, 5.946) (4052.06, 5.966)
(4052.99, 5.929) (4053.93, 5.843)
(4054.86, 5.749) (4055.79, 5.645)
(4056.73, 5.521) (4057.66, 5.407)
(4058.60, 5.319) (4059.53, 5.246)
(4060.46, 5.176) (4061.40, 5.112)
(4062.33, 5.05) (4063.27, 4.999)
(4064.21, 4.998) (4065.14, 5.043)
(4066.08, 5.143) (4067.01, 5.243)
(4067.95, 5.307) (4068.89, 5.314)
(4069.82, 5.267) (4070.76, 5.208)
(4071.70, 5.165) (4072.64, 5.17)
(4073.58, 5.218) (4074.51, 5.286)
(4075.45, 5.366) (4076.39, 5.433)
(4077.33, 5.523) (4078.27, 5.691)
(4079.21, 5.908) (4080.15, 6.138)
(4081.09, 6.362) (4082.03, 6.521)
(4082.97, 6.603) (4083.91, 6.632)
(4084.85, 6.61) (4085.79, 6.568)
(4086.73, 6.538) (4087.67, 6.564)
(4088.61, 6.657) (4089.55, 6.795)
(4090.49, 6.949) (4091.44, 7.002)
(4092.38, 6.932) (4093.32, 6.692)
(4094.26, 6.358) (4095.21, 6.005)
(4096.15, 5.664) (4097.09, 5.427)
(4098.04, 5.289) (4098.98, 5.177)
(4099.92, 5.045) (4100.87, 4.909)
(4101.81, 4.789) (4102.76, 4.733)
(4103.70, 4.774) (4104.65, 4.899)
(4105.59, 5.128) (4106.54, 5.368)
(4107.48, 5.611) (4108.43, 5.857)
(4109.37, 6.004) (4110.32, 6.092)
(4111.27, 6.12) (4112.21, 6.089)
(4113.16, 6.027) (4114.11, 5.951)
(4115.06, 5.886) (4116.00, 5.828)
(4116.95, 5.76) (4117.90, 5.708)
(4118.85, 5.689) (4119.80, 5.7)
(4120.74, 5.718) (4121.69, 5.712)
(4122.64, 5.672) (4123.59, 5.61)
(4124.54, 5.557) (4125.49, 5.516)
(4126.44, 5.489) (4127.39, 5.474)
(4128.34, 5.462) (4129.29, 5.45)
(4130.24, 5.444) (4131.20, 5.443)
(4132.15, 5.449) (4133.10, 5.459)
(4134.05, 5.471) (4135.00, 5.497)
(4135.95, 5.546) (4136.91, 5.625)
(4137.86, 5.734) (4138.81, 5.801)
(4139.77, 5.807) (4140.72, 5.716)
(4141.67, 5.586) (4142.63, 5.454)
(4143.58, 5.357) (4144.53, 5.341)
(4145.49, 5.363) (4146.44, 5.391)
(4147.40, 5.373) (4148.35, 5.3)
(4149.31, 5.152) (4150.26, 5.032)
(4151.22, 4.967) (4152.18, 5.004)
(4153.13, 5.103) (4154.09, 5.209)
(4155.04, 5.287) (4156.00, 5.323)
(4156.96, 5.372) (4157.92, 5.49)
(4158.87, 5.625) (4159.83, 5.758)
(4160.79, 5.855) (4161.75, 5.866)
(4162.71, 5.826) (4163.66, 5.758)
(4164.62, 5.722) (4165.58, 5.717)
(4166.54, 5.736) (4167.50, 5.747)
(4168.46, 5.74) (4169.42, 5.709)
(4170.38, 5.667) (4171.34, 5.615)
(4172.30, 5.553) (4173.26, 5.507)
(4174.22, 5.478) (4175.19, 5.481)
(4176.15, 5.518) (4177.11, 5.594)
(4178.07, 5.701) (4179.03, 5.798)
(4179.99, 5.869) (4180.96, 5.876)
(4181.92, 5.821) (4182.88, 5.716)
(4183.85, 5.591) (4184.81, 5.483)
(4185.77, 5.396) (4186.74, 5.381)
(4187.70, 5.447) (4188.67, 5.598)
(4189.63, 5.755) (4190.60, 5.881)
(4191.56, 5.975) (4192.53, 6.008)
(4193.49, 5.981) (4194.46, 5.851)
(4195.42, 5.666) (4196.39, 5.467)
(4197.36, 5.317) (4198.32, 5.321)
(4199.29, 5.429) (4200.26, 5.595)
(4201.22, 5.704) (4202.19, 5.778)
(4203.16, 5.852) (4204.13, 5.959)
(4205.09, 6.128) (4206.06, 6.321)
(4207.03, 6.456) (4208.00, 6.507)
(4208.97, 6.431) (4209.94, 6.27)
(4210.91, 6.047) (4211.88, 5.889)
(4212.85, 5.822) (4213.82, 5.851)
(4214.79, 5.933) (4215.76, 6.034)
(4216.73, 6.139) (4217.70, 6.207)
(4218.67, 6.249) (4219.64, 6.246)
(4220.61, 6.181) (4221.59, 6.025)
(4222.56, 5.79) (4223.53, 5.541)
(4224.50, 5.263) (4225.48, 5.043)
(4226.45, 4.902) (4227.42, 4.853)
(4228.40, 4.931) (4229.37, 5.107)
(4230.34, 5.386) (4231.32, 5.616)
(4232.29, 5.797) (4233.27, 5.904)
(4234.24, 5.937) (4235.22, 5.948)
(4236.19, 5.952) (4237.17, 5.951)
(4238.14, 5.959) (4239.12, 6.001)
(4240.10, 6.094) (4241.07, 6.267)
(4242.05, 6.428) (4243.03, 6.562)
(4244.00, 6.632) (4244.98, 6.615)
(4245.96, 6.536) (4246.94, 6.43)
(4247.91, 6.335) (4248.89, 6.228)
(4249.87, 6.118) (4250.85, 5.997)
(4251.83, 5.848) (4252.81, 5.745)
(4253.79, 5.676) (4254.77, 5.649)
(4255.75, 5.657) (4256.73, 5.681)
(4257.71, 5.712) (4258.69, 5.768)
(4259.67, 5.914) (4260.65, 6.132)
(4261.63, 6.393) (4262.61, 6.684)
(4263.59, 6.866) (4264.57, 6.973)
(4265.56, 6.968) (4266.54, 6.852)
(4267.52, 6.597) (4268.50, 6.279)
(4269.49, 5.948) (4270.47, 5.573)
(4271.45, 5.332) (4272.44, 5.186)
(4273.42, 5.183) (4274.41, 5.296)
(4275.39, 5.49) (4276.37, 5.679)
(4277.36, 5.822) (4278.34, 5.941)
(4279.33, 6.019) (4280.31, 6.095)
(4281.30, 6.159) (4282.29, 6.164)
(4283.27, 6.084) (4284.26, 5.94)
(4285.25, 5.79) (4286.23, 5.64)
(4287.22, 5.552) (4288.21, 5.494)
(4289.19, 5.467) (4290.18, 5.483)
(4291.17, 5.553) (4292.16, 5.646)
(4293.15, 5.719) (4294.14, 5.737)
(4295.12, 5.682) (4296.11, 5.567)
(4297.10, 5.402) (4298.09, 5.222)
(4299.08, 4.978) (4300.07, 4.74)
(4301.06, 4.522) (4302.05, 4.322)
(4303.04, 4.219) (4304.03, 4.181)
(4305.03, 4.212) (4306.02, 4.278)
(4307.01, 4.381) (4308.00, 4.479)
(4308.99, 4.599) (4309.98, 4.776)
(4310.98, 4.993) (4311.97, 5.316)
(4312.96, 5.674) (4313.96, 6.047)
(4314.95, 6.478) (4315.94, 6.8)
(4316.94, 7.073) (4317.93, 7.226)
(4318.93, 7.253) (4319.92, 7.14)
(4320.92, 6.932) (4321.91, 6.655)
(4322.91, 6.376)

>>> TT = 0.60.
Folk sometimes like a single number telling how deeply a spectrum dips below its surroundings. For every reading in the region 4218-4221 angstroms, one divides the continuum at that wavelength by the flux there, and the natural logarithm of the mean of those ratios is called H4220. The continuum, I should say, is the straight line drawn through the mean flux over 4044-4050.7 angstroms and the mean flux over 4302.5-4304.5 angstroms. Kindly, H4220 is -0.31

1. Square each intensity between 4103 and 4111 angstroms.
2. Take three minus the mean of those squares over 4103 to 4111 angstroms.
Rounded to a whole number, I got -27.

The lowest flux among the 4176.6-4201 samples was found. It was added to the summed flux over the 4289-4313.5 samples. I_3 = 130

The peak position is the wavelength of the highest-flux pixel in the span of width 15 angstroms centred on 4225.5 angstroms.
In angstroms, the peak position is 4218.67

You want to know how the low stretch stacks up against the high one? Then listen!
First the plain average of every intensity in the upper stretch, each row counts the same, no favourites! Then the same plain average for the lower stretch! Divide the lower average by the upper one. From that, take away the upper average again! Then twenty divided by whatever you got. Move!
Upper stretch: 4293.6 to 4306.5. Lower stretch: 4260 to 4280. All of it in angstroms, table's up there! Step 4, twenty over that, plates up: -5.55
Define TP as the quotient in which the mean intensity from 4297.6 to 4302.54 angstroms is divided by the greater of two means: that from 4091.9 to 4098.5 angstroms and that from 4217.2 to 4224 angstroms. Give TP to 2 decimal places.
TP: 0.79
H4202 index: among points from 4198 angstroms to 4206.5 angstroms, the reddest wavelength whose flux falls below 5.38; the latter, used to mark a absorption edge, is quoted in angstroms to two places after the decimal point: 4198.32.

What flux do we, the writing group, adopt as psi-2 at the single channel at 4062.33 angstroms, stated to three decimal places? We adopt 5.050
